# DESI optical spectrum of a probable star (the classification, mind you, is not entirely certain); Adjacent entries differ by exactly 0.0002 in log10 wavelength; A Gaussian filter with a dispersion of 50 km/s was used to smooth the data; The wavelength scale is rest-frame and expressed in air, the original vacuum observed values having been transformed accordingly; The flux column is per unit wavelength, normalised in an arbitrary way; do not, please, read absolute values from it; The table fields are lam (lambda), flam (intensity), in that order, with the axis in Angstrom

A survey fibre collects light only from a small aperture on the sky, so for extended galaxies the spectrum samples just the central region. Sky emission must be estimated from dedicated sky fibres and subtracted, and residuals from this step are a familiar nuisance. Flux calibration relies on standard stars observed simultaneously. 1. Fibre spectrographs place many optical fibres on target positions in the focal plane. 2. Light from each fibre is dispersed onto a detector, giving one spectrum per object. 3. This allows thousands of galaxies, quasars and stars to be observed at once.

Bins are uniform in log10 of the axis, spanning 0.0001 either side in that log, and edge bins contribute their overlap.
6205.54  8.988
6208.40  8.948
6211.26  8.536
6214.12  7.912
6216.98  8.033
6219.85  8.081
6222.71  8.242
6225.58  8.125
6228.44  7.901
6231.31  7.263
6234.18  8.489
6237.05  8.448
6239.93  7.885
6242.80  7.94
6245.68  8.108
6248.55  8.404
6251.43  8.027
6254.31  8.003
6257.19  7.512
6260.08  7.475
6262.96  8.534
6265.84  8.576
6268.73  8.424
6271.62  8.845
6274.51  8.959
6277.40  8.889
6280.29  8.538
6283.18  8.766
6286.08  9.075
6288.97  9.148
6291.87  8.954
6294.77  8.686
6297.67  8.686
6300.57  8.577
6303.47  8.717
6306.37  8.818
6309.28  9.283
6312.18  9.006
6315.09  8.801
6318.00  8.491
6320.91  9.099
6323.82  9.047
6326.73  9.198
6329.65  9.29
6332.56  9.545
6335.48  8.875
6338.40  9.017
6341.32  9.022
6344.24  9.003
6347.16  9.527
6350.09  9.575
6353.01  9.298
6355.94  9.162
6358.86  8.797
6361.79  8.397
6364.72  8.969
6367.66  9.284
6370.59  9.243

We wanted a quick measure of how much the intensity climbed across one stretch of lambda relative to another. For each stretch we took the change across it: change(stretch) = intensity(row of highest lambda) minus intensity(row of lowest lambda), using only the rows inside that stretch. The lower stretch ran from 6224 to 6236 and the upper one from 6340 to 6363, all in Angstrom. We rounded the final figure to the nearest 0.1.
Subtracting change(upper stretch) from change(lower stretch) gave 1.0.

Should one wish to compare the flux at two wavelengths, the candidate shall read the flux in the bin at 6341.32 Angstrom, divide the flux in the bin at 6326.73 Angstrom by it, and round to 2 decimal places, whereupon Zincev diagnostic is 1.02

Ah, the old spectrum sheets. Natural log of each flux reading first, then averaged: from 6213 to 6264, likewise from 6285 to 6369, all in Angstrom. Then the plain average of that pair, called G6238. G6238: 2.14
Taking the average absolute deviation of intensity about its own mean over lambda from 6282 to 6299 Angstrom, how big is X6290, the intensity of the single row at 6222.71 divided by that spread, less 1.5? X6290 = 46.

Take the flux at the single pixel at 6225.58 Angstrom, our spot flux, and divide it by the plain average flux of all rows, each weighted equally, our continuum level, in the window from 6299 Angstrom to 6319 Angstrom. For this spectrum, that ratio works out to 0.92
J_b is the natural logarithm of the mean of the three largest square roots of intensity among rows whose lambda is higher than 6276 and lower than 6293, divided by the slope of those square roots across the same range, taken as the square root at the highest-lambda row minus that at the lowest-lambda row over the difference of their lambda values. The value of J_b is 8.3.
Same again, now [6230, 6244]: 5.6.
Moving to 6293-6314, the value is 6.9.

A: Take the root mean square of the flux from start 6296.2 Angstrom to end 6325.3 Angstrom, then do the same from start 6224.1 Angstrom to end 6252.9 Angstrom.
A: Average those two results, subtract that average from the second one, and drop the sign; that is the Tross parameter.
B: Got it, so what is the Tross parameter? 0.39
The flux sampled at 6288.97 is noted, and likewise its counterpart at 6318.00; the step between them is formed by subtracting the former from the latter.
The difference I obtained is -0.7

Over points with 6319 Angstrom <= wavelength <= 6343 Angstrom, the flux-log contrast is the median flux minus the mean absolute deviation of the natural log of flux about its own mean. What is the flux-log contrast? 9.06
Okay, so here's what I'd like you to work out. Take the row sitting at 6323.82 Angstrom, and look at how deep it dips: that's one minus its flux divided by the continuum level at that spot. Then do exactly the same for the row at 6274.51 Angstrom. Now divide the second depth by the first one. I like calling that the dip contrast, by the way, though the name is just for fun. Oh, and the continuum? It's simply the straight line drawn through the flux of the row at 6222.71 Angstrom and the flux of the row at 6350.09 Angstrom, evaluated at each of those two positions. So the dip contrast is -1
